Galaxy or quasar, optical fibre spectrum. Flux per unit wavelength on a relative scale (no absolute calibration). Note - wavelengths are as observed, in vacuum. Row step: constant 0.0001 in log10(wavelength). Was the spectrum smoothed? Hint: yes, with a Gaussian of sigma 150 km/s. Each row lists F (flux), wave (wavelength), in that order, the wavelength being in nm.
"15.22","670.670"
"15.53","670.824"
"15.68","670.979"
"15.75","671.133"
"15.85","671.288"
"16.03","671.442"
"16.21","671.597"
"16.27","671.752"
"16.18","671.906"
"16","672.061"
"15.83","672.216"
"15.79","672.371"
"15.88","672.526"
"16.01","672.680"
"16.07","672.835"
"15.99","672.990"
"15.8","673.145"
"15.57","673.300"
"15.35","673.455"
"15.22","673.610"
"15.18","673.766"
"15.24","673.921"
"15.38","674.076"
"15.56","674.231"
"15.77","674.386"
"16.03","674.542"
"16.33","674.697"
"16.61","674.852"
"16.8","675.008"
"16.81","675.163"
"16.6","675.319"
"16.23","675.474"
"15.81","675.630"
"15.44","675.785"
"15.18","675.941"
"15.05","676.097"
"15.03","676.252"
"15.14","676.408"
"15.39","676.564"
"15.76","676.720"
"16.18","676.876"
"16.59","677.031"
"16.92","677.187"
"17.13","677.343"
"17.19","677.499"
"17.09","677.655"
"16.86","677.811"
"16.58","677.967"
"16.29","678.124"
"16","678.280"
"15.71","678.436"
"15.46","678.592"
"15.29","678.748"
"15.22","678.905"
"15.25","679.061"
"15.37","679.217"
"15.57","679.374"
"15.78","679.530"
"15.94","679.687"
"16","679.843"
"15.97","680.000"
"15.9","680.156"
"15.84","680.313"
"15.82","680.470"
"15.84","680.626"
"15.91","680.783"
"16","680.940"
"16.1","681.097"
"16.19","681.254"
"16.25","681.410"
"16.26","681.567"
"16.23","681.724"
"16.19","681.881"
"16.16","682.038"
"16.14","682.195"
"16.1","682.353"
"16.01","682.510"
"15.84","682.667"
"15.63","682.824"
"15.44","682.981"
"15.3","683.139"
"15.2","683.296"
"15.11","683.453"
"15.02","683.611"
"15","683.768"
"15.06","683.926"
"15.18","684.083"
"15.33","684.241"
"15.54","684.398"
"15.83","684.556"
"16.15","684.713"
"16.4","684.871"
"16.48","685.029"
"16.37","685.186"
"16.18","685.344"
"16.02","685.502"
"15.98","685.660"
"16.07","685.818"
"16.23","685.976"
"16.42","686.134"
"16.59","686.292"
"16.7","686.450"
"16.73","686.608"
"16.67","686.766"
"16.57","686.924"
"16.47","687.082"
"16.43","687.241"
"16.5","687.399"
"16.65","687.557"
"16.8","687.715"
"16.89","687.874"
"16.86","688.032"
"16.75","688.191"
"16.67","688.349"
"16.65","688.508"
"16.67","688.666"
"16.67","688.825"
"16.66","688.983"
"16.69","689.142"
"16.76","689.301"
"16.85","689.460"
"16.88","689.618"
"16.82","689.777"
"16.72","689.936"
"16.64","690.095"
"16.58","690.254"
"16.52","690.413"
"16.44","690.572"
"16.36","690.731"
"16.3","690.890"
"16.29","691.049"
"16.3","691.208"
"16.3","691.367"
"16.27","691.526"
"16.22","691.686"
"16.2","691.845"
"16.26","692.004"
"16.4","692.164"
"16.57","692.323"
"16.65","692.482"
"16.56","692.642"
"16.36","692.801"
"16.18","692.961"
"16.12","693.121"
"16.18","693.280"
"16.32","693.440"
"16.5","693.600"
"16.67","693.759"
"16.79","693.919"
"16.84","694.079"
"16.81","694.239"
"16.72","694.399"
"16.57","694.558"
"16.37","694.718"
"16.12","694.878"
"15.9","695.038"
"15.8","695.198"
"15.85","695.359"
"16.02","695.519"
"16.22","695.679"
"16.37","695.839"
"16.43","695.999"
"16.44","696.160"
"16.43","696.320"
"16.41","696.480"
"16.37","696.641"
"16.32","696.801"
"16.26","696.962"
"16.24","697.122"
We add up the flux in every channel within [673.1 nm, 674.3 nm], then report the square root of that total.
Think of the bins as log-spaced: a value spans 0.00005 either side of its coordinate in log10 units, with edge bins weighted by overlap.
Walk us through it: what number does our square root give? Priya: 11.1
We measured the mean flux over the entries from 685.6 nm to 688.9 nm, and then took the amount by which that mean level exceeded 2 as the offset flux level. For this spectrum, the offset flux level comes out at 14.6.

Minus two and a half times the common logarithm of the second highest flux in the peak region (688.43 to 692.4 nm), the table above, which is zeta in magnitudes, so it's -3.07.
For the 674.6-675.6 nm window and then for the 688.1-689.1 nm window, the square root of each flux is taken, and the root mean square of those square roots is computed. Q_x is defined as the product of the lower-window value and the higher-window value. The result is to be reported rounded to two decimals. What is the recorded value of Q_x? 16.62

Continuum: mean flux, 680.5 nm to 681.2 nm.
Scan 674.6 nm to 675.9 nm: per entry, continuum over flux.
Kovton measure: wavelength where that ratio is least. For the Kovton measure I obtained 675.163 nm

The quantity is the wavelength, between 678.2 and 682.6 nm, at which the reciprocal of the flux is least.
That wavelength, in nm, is 681.567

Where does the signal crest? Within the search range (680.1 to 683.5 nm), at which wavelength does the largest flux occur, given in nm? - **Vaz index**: 681.567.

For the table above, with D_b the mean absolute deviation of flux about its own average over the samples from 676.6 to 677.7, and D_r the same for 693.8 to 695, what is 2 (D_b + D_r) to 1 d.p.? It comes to 1.3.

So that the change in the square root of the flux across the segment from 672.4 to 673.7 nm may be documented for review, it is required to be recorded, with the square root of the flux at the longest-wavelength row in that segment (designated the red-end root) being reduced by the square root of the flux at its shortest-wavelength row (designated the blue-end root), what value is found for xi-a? -0.08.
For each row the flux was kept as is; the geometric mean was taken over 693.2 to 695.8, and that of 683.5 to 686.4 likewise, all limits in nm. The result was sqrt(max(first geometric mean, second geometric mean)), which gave 4.04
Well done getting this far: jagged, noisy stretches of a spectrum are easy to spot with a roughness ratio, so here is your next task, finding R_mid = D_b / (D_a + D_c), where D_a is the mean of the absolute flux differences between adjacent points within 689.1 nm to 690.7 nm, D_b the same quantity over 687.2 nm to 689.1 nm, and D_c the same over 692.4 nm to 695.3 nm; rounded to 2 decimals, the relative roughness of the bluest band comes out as 0.32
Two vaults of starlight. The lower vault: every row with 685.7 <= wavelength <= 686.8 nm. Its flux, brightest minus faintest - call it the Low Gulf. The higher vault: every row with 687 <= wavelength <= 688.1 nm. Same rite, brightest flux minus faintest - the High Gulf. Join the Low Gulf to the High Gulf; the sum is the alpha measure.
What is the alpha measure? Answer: 1.1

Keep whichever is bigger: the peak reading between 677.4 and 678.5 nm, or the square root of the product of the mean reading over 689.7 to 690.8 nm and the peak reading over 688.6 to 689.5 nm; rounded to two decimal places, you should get 17.19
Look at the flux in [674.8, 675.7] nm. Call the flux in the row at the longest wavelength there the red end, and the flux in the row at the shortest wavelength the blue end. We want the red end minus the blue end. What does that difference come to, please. -0.8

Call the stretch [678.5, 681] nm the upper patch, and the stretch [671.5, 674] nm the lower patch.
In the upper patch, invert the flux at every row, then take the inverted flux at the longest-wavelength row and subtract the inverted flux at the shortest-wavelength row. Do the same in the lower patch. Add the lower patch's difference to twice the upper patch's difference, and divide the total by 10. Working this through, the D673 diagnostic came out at 0.0000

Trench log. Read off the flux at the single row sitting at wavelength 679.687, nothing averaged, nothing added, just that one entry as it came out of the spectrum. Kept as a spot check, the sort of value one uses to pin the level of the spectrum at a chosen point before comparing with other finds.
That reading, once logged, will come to 15.94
